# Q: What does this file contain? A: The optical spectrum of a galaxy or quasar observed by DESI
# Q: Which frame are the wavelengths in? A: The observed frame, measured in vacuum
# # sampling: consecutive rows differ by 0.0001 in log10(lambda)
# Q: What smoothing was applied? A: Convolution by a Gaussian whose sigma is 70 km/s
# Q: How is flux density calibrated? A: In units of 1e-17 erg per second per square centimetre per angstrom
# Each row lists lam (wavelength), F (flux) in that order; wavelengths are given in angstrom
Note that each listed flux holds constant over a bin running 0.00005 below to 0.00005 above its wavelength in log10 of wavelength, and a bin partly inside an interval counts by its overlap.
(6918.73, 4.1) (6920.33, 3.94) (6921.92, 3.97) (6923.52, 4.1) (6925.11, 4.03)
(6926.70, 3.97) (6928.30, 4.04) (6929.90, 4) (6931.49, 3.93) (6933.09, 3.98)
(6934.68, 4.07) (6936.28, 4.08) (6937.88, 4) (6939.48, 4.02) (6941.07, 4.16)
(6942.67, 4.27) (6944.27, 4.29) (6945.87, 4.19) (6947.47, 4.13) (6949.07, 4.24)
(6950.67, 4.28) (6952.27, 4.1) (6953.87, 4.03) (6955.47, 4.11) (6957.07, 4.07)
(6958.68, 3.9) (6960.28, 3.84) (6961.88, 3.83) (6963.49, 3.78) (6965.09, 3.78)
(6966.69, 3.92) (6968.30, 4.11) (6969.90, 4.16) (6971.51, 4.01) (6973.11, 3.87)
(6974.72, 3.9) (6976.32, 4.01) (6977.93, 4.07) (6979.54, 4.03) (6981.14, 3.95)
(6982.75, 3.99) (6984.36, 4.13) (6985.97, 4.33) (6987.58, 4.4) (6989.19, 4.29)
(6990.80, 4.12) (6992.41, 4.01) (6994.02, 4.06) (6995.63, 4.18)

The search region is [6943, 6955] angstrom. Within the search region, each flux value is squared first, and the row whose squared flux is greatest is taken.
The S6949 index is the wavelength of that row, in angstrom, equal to 6944.27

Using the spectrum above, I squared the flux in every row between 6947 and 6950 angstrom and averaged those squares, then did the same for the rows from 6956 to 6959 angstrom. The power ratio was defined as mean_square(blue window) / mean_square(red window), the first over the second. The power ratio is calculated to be 1.10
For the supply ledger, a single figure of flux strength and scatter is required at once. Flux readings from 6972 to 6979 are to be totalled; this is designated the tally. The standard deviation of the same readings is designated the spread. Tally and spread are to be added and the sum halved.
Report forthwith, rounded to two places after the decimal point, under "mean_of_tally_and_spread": 7.97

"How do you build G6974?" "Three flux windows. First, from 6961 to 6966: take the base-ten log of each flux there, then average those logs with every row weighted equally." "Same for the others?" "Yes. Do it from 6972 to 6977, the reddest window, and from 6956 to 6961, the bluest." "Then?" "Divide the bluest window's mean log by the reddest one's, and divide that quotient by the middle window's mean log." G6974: 1.73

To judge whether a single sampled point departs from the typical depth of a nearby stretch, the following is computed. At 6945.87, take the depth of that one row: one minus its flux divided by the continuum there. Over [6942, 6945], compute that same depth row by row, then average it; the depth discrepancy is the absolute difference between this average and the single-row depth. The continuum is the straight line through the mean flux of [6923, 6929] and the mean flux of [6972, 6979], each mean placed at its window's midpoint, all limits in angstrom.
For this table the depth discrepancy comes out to 0.022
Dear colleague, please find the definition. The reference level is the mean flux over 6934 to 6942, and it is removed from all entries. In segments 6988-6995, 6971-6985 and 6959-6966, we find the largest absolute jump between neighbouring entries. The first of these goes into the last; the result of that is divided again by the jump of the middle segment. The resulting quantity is 2.1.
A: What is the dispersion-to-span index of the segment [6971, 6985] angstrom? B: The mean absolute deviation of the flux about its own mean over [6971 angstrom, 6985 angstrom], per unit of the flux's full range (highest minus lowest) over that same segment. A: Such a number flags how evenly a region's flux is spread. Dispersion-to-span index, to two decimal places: 0.23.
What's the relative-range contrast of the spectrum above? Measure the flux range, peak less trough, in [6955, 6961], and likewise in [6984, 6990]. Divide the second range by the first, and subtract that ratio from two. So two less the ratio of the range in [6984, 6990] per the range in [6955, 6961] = 1.0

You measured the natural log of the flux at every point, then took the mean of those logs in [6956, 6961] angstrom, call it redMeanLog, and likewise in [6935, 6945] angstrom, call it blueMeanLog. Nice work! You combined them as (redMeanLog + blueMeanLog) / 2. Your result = 1.395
